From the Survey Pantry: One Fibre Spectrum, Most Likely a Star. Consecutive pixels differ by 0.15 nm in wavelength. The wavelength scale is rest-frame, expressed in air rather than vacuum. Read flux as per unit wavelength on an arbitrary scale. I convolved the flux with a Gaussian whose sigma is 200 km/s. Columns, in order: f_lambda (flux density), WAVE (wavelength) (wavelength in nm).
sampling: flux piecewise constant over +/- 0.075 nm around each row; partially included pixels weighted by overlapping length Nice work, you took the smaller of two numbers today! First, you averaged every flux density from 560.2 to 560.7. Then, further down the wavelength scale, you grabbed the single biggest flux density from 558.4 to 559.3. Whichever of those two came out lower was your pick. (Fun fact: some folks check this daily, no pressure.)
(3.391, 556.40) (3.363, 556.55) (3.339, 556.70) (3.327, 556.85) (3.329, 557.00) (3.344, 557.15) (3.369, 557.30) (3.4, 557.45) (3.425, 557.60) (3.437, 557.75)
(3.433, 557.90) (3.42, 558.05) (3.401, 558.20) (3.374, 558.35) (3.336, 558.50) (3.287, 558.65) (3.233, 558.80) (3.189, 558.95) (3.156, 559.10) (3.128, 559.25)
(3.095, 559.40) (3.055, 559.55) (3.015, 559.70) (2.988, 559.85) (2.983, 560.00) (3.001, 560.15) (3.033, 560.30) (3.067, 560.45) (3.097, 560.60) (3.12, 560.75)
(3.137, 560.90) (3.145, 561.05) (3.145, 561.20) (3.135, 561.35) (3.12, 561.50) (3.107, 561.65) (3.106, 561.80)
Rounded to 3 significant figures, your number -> 3.07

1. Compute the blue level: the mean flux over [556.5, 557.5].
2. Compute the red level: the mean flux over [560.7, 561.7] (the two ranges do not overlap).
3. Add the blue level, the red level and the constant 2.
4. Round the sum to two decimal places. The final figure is 8.48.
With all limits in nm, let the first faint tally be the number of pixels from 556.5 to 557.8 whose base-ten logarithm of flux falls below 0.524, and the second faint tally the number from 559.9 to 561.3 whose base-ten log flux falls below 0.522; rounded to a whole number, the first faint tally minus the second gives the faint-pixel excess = -6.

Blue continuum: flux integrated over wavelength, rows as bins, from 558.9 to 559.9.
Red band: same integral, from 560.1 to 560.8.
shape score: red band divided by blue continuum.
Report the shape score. 0.7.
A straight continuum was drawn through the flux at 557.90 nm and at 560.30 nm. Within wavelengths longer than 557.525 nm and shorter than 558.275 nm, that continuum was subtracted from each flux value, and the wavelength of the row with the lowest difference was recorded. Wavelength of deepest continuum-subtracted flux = 557.60 nm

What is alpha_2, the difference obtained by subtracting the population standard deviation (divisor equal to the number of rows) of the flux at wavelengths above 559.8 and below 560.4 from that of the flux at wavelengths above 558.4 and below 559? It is 0.036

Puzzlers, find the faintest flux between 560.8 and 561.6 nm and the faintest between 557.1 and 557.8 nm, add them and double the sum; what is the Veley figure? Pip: 12.9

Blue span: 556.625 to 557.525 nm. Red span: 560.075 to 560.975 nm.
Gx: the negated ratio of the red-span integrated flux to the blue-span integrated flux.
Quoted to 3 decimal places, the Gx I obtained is -0.918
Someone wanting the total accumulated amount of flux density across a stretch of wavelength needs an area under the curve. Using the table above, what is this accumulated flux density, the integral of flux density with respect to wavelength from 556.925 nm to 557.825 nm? 3.05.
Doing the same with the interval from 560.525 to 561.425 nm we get 2.82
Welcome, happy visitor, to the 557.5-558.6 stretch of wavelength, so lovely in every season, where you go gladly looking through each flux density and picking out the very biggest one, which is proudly 3.437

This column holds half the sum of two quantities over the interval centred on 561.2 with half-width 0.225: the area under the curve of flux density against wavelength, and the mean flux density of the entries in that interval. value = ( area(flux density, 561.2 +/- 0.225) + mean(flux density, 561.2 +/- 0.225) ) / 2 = 2.28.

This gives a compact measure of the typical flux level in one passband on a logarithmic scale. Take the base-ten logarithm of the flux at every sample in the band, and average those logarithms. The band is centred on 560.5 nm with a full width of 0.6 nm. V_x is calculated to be 0.49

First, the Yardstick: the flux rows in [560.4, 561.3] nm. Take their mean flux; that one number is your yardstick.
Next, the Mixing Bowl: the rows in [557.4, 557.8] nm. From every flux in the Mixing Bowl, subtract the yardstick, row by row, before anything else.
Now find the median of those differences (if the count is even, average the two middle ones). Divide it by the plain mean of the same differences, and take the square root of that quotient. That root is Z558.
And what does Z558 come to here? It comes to 1.01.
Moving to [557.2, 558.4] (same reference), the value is 1.01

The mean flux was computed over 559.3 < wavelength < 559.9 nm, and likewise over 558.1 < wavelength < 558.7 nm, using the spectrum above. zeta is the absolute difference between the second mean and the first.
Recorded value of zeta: 0.31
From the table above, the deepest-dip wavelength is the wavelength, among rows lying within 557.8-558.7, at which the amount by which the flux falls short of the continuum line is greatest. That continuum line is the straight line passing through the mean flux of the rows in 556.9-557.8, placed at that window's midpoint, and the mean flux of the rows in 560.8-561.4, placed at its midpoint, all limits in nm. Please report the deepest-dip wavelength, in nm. 558.65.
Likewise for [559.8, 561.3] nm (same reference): 559.85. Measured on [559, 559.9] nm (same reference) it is 559.85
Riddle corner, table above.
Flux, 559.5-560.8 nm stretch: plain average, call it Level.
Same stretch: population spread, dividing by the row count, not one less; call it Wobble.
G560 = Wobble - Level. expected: -2.99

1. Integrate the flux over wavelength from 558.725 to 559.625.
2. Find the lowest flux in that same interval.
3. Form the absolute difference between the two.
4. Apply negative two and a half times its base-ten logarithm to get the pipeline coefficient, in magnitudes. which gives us 1.6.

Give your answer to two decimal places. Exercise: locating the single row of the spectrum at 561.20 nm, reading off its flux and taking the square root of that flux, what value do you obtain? 1.77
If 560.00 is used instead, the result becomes 1.73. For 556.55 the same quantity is 1.83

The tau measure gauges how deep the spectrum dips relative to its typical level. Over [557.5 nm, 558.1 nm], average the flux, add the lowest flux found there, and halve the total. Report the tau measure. 3.42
